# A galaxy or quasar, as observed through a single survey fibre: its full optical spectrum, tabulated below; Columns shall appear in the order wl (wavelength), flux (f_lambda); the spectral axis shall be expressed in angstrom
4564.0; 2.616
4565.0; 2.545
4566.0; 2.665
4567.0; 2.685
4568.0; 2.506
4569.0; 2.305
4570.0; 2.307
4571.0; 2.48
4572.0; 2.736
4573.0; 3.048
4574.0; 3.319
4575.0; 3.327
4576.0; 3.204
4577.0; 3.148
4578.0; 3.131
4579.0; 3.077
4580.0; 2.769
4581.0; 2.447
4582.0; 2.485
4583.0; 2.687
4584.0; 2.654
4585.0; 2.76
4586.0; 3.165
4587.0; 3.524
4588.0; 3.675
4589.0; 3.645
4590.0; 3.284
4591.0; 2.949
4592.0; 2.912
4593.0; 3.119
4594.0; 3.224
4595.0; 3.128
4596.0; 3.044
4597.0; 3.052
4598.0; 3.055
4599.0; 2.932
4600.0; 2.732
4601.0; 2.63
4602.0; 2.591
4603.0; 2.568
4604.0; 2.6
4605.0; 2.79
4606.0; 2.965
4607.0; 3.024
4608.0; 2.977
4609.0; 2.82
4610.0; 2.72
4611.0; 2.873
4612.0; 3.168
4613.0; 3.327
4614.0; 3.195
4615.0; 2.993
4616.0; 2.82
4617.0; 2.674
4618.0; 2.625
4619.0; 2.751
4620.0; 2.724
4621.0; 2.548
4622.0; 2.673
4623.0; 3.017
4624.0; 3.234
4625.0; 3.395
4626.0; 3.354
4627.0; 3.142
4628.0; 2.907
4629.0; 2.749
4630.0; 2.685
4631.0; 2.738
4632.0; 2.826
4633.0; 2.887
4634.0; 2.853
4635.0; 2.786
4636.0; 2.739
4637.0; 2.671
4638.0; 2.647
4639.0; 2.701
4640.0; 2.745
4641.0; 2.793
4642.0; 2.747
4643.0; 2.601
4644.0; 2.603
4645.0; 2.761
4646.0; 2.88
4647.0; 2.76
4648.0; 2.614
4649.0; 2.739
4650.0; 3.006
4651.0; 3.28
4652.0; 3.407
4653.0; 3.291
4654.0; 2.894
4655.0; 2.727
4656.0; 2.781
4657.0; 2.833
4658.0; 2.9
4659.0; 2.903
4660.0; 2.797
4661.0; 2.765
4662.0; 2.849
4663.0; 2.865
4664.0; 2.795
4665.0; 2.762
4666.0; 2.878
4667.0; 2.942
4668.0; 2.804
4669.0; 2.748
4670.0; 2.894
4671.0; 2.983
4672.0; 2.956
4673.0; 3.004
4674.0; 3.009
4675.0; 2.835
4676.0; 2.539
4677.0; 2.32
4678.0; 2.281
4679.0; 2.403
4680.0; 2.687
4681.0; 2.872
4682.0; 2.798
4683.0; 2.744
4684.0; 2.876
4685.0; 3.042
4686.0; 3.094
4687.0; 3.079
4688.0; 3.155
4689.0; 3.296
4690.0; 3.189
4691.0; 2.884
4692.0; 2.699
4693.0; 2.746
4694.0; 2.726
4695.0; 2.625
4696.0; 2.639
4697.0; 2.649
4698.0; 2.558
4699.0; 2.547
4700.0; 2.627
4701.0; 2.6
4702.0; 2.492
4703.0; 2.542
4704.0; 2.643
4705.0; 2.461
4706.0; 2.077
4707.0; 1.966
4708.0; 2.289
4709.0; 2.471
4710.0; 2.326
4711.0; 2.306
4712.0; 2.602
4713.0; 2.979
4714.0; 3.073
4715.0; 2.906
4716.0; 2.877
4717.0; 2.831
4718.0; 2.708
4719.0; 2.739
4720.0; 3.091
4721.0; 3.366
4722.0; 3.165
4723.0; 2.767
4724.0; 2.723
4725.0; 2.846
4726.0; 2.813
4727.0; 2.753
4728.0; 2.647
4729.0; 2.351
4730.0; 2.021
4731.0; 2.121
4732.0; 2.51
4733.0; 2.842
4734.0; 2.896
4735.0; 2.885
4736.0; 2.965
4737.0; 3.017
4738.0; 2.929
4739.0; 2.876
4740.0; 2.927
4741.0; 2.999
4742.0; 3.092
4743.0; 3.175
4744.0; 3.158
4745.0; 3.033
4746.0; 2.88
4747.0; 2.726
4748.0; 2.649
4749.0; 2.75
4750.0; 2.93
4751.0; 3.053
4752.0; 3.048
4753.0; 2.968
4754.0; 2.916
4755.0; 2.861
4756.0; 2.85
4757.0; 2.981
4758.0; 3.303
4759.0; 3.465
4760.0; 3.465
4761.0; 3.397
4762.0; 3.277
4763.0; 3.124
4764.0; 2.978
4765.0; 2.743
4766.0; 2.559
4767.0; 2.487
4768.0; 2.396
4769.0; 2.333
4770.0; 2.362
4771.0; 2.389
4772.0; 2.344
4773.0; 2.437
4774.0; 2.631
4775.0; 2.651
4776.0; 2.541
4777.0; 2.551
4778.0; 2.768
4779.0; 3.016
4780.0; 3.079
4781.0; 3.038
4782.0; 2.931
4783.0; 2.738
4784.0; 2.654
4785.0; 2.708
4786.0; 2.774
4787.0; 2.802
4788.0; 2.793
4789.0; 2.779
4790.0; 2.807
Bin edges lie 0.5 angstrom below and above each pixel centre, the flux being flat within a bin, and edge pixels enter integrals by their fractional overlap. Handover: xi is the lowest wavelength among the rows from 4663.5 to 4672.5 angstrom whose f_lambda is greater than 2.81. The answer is 4666.0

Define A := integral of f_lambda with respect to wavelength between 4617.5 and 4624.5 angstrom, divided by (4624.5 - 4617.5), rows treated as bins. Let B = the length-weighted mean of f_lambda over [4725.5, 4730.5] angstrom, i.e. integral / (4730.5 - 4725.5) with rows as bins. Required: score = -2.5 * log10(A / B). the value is -0.11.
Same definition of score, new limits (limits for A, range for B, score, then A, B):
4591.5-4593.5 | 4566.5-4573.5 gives -0.17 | 3.02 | 2.58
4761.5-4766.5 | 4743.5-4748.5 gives -0.02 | 2.94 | 2.89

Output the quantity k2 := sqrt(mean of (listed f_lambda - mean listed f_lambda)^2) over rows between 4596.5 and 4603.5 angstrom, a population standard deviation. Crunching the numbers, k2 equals 0.199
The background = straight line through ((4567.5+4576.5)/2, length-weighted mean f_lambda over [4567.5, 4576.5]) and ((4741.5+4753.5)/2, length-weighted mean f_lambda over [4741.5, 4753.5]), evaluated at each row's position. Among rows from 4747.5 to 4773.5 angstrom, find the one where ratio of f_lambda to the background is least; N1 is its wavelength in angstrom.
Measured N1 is 4769.0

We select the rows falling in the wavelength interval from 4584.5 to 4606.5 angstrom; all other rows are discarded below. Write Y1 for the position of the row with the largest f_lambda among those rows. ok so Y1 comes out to 4588.0 angstrom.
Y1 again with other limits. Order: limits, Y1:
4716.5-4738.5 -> 4721.0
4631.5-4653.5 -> 4652.0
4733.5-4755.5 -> 4743.0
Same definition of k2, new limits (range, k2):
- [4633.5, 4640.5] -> 0.065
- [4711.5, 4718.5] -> 0.147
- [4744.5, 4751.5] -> 0.145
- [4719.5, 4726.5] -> 0.224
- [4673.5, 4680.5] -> 0.254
